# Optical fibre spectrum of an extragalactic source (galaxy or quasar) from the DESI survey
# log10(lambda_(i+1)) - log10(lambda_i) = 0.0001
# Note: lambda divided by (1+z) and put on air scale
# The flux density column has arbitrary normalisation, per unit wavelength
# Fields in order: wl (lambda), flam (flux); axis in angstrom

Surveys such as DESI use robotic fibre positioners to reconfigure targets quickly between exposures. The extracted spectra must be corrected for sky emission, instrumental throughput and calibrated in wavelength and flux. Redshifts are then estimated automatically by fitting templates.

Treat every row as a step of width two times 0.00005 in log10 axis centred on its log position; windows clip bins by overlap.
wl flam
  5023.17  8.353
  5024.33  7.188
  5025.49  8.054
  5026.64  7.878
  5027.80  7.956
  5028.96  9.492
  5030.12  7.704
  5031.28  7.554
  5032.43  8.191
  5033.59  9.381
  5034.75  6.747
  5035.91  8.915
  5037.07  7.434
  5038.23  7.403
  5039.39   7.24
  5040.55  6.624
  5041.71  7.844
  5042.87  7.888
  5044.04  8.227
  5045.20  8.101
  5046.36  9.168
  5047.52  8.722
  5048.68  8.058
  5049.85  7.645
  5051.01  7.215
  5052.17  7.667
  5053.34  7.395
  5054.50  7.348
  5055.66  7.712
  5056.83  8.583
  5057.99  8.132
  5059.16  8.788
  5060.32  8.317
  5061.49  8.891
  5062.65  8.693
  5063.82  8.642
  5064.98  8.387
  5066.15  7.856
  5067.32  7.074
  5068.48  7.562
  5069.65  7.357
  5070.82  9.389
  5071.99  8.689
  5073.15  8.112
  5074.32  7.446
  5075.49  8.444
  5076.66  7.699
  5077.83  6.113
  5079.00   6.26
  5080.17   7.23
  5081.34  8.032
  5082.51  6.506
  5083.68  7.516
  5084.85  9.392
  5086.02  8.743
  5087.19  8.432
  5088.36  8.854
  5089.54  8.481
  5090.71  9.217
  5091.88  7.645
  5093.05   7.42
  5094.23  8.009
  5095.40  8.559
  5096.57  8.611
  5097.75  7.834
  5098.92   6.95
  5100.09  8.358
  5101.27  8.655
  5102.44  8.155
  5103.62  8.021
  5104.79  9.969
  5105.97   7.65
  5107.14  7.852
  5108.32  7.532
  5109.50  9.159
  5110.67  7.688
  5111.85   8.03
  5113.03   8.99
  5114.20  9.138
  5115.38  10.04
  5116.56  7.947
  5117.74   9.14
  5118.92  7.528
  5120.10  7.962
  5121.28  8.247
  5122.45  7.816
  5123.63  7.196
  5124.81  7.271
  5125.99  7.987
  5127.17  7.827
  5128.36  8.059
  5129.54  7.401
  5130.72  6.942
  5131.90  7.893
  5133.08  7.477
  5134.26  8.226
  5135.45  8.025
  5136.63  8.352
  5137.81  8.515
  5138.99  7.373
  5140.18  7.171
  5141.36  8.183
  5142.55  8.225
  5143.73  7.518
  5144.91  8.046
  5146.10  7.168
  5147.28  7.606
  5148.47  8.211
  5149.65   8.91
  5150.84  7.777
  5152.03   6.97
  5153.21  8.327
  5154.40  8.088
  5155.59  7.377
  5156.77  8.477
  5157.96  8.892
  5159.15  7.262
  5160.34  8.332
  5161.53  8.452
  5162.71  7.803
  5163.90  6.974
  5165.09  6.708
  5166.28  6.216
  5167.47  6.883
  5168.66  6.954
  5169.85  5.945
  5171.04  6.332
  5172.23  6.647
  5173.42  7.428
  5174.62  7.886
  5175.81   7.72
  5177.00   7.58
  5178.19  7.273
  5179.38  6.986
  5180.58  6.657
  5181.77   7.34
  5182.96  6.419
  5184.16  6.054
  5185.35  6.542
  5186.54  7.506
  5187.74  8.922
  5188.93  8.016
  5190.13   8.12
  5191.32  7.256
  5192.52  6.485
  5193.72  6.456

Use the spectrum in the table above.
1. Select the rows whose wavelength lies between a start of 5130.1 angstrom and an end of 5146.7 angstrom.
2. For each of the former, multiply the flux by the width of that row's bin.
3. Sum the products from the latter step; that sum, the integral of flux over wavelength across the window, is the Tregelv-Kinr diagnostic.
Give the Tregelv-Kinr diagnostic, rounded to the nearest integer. 129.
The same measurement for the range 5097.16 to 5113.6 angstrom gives 135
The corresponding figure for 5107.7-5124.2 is 137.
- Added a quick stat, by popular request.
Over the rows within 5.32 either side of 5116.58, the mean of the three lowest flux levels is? 7.8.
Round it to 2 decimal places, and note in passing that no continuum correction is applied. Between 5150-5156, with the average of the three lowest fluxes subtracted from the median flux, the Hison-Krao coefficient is 0.40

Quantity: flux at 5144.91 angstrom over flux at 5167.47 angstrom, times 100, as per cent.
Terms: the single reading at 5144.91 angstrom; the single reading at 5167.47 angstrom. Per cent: 117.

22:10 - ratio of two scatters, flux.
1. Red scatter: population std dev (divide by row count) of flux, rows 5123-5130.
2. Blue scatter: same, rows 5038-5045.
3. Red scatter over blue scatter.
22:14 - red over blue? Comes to 0.66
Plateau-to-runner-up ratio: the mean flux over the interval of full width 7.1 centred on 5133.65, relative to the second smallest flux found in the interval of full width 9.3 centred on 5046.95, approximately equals 1.02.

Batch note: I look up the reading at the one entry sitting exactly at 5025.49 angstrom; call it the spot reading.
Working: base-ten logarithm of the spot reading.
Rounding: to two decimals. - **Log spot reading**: 0.91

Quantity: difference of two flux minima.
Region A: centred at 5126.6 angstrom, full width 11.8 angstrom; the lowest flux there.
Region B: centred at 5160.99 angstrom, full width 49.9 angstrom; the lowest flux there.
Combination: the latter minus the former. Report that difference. -1.0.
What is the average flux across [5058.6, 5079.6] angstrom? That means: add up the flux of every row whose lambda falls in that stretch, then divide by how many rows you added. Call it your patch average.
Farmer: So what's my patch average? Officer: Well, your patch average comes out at 7.98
